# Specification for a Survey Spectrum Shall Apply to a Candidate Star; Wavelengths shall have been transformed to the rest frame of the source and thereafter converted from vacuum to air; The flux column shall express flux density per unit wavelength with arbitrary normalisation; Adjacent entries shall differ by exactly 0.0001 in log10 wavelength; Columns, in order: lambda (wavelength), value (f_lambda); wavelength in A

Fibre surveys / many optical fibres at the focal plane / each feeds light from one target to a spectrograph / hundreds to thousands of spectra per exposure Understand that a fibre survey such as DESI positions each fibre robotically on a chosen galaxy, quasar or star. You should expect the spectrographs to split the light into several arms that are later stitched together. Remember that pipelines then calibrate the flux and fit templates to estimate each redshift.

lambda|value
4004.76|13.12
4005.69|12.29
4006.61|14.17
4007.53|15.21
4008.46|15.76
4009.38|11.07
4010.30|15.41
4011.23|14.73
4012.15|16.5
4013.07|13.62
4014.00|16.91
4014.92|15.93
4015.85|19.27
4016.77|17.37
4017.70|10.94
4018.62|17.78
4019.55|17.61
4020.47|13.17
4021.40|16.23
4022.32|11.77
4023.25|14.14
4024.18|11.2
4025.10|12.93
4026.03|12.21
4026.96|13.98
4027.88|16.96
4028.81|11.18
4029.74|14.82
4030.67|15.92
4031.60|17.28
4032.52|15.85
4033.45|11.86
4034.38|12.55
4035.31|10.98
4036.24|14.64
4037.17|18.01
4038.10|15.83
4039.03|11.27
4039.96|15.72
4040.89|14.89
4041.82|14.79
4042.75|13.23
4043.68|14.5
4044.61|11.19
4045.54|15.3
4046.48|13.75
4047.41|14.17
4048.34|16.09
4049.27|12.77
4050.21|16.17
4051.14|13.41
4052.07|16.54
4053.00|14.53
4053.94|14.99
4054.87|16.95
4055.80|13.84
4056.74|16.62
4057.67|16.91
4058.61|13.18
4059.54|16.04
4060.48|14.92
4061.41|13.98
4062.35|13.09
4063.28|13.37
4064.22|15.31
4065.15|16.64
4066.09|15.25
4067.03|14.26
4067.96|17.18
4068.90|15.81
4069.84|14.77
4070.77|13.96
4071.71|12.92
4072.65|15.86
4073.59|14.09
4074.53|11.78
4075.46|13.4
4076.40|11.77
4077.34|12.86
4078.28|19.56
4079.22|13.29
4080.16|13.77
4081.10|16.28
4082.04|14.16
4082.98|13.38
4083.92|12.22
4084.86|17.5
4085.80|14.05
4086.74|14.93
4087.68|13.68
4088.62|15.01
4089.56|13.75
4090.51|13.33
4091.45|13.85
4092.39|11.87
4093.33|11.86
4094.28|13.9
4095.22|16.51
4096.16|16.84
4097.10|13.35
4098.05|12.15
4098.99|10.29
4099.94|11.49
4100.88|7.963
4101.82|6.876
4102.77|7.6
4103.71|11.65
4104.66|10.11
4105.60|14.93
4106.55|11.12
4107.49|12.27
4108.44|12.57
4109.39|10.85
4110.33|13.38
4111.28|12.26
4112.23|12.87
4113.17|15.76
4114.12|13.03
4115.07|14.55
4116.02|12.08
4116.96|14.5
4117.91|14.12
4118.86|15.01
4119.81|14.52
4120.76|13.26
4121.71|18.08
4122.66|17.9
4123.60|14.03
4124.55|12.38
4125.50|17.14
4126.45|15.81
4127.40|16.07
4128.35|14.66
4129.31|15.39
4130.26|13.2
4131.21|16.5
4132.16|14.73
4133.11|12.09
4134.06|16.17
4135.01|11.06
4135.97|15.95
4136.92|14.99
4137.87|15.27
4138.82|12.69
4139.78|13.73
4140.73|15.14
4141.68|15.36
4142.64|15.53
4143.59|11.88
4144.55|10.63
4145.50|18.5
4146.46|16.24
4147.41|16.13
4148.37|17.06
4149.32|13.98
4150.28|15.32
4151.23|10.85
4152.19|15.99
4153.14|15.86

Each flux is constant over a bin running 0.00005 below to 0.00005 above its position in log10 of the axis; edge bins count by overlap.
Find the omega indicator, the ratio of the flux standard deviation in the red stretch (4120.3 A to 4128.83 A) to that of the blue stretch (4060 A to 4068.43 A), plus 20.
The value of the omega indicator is 21.5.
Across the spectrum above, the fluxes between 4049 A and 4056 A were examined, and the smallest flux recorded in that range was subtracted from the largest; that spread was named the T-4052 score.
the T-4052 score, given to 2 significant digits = 4.2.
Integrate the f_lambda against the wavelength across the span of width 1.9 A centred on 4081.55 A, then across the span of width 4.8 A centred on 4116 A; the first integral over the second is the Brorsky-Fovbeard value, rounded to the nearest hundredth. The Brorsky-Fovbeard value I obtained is 0.44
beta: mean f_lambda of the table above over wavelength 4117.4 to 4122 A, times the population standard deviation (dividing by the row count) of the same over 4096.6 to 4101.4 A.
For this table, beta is 27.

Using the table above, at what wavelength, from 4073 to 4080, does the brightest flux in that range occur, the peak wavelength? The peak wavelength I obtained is 4078.28 A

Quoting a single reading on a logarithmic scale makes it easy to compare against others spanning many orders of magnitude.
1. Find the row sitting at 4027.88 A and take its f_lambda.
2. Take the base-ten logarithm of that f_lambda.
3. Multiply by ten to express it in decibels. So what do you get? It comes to 12.3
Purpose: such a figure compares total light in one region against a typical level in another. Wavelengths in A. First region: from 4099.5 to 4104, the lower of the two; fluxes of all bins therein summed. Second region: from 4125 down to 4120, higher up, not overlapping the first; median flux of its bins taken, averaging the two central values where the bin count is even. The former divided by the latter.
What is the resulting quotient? 3.2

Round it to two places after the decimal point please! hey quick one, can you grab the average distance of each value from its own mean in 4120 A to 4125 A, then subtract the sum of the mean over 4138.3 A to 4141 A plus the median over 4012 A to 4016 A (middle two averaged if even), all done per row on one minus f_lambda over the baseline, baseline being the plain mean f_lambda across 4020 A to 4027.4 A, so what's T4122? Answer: 0.47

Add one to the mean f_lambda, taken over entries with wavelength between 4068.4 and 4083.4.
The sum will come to 15.2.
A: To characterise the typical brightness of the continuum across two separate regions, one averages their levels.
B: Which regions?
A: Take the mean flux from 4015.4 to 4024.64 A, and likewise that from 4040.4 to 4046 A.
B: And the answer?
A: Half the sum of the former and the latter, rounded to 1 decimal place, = 14.5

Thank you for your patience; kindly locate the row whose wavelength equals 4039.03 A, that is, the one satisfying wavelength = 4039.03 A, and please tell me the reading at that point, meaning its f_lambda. 11.27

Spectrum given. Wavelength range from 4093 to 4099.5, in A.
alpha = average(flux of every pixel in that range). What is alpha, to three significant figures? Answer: 13.6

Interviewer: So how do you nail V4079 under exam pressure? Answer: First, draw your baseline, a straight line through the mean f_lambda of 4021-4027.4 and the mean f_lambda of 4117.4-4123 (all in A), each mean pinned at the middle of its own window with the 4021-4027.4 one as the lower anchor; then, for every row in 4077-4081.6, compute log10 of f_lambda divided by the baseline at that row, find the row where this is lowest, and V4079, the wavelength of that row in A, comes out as 4077.34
